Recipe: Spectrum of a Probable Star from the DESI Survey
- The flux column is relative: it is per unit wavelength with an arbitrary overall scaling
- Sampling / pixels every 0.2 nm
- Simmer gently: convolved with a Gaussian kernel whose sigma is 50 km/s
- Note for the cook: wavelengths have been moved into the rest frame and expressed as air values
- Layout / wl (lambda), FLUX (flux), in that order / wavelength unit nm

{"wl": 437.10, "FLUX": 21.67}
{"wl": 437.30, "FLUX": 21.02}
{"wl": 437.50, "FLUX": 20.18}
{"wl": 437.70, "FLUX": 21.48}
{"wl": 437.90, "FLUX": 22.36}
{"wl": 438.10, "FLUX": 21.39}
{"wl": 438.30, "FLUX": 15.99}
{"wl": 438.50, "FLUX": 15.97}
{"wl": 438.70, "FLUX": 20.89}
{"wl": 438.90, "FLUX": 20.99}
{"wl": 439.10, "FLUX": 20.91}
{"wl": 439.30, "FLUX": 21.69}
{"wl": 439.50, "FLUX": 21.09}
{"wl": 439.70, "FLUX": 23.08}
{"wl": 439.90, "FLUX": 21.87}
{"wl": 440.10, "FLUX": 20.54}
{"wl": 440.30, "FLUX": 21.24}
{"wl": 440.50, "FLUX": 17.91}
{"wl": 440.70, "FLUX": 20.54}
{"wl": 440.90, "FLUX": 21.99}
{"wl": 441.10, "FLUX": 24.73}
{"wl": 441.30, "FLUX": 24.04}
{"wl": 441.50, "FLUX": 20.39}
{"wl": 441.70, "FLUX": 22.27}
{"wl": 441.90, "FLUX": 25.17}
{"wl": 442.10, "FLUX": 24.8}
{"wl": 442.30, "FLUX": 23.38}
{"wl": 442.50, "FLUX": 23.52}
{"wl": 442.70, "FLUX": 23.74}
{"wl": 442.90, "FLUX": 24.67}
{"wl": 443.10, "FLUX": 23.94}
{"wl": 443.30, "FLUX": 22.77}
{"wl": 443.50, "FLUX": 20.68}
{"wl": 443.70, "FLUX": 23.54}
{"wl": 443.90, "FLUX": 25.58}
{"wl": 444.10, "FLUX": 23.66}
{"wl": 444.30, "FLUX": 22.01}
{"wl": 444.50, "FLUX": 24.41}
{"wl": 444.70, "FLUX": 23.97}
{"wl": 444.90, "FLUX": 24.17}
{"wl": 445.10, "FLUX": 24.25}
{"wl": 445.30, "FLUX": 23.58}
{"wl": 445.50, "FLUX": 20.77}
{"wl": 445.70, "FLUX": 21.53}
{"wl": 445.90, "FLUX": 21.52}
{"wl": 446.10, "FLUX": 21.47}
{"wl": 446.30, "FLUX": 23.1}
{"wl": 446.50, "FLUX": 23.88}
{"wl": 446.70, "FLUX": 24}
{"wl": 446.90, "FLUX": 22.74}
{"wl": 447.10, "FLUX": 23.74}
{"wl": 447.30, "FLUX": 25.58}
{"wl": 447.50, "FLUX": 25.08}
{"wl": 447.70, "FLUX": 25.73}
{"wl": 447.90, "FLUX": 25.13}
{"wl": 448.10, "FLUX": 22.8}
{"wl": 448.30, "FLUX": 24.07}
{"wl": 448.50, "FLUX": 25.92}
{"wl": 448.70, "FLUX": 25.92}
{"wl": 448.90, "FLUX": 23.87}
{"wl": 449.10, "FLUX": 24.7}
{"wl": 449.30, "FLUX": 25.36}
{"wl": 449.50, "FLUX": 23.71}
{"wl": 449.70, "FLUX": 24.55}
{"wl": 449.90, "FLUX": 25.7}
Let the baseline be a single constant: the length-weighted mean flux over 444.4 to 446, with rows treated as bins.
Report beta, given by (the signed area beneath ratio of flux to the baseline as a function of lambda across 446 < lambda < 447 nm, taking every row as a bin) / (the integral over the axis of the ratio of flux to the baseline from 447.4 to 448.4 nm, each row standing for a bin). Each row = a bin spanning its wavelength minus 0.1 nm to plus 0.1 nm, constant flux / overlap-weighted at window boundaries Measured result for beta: 0.938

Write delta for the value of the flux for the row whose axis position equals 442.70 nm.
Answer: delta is 23.74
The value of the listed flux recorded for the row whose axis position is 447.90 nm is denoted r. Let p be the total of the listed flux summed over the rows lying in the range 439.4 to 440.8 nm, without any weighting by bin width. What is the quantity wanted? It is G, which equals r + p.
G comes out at 171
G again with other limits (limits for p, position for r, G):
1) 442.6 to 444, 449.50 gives 189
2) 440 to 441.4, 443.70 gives 175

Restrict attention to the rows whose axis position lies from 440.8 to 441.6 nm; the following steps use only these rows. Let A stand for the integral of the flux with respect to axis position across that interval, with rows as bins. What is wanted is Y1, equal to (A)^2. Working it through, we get 332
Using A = 18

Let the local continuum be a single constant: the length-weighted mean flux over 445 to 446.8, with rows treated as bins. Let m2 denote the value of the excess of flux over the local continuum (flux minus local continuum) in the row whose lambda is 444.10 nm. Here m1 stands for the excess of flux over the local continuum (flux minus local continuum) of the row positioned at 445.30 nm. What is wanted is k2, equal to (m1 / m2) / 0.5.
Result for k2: 2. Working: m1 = 0.9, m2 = 1.0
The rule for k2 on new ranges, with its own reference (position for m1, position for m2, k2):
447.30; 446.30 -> 14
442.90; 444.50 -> 2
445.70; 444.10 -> -2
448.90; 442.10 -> 1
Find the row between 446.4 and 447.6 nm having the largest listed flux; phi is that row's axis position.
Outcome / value 447.30 nm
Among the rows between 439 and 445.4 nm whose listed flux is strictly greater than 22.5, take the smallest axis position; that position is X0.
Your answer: 439.70 nm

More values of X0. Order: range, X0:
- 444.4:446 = 444.50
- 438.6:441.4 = 439.70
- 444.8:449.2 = 444.90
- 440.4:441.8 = 441.10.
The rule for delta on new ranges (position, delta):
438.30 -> 15.99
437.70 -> 21.48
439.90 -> 21.87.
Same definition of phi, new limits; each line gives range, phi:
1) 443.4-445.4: 443.90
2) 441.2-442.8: 441.90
